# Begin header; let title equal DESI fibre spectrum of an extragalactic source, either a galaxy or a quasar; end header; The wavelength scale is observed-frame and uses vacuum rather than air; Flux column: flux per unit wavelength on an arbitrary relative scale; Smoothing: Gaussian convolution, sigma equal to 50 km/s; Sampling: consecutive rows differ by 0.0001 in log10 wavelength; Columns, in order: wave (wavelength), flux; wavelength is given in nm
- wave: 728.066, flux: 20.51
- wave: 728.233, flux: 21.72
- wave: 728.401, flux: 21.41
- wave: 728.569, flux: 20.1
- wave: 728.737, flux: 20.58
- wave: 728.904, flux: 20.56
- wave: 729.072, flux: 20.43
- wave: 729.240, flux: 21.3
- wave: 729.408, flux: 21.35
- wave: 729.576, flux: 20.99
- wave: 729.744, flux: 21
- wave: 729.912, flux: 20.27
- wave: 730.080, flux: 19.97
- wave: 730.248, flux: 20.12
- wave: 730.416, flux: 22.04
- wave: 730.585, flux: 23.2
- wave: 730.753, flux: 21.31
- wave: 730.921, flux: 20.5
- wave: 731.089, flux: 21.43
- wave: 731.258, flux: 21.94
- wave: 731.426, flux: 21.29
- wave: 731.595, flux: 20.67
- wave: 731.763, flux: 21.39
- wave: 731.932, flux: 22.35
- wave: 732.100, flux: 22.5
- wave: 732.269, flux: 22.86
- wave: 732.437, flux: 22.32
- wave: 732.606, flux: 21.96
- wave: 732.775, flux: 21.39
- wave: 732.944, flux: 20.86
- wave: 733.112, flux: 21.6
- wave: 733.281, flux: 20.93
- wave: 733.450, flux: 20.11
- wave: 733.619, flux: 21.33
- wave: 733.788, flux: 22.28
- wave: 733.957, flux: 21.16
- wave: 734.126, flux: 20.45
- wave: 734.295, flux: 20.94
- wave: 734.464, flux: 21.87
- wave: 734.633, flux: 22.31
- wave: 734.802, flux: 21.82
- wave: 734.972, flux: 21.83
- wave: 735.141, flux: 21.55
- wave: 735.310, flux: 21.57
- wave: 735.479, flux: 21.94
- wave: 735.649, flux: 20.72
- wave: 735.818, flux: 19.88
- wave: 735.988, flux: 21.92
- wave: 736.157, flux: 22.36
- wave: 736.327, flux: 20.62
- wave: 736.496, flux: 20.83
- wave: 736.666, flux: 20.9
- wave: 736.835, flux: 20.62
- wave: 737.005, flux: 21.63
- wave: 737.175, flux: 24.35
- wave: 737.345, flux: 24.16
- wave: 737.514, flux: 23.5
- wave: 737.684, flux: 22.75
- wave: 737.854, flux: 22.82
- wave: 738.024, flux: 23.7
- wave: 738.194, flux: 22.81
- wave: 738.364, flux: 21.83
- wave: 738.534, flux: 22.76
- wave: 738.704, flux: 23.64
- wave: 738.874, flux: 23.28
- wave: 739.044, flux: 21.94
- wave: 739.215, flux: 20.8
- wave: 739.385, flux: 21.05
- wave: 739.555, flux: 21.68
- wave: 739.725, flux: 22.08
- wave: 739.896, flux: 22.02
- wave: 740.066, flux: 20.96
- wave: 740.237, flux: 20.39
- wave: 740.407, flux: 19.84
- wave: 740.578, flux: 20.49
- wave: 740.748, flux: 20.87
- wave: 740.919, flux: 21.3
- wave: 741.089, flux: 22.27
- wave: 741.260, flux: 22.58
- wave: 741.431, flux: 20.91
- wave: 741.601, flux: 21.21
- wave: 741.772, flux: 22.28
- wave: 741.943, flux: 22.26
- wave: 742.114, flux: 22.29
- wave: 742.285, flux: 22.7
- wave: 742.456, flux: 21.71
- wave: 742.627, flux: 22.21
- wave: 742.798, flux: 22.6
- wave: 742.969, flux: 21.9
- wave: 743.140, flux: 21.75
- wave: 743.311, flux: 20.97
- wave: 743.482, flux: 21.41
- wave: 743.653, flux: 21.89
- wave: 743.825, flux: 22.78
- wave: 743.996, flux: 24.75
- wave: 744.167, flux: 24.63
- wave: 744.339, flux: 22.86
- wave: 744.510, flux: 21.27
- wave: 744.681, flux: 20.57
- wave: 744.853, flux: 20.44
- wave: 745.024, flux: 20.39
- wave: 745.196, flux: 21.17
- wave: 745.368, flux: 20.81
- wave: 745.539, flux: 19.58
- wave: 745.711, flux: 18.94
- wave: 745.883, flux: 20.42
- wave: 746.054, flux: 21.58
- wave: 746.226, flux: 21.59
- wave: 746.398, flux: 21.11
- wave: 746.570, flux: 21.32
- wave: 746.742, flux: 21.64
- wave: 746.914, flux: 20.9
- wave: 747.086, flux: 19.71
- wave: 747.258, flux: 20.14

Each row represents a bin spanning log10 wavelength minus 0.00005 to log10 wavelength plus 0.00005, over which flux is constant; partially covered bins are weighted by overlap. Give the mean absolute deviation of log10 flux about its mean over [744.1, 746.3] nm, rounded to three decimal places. 0.020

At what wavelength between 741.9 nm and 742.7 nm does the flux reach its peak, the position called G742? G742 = 742.285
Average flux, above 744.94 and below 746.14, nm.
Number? 20.4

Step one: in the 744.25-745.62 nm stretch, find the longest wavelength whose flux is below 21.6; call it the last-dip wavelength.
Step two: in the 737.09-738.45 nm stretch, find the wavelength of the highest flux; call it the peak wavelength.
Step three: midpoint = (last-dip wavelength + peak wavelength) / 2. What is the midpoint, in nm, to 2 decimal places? 741.36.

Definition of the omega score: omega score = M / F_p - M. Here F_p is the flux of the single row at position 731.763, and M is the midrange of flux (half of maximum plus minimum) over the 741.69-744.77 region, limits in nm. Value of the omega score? -21.6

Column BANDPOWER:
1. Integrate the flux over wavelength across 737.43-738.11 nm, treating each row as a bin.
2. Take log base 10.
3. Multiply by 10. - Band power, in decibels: 12.0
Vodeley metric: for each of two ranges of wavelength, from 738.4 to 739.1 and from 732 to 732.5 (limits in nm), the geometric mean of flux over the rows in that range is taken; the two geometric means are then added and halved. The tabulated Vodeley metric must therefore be 22.7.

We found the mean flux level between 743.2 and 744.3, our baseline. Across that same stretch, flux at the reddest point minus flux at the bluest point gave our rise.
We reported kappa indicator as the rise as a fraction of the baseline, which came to 0.16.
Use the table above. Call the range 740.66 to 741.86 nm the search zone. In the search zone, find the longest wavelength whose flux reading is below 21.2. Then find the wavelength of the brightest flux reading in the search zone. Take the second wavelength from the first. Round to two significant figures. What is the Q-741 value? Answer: 0.17 nm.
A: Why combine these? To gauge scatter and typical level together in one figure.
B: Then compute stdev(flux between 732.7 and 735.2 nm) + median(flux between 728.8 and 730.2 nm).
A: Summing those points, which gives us 21.4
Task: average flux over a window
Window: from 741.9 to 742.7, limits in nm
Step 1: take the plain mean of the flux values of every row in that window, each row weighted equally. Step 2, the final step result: 22.2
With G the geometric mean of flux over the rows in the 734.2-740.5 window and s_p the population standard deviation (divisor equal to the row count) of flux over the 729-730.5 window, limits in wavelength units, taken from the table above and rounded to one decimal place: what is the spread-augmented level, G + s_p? 22.5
